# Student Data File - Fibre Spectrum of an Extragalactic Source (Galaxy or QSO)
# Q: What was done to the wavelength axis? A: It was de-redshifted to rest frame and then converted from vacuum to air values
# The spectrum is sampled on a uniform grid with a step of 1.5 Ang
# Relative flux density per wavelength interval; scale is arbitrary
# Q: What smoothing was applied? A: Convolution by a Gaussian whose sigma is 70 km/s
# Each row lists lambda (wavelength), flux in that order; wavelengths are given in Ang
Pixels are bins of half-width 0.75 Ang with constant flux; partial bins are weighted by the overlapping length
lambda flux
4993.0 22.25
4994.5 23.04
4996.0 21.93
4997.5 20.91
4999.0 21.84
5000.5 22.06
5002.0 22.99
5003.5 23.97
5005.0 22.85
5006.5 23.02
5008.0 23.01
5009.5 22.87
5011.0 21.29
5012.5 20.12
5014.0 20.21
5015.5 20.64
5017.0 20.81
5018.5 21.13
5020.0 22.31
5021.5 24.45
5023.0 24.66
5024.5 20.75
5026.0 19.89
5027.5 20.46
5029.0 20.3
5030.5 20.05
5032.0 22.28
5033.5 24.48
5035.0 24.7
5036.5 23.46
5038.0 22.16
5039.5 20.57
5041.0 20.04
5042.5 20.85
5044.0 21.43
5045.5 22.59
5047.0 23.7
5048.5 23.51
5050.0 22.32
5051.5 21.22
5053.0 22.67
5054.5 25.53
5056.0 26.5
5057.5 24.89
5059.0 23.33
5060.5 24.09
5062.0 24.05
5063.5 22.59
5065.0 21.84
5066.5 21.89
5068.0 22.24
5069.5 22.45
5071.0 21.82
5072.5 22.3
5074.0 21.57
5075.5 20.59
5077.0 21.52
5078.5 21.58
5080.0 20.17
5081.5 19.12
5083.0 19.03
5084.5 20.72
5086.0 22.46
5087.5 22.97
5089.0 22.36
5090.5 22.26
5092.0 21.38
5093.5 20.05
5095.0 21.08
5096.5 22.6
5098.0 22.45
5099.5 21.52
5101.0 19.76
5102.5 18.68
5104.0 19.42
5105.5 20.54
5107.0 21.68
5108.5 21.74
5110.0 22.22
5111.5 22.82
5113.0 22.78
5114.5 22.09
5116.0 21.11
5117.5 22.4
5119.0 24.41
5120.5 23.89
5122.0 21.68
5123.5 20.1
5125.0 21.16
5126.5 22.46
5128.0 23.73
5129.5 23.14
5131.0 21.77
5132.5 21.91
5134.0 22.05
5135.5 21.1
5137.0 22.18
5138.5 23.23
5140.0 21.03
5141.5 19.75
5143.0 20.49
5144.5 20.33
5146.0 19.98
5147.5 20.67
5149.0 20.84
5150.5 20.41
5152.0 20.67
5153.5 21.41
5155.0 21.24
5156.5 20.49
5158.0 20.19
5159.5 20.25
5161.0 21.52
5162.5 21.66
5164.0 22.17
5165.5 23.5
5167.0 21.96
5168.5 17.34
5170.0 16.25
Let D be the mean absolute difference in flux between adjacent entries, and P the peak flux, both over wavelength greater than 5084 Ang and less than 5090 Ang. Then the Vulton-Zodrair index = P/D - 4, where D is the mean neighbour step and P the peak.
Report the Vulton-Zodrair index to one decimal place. 20.1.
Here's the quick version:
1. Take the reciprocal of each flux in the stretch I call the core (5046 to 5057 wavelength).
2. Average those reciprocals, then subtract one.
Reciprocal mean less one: -0.957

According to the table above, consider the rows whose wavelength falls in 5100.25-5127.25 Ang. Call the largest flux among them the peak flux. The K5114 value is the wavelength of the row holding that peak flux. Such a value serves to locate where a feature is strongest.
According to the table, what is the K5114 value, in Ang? 5119.0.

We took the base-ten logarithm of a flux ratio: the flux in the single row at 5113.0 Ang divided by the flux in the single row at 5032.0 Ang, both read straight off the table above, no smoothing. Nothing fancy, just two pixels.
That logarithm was 0.010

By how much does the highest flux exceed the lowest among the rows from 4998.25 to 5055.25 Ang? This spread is 5.64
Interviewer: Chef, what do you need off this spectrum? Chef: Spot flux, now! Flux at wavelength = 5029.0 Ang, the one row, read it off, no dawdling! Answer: 20.3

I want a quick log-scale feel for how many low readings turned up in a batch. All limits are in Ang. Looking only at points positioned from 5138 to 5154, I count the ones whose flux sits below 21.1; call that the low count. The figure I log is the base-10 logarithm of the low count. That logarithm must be 1.0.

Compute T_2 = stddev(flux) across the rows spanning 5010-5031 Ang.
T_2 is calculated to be 1.5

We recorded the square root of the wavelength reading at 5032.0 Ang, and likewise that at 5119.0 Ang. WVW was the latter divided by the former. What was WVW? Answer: 1.05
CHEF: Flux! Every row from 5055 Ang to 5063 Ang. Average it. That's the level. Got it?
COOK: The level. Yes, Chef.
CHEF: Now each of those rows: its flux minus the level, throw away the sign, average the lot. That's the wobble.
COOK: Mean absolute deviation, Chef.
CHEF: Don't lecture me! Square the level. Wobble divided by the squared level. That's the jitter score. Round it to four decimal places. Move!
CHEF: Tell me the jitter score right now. 0.0015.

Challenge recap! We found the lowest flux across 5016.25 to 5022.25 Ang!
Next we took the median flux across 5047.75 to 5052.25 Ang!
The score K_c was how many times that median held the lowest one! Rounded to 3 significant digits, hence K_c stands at 1.07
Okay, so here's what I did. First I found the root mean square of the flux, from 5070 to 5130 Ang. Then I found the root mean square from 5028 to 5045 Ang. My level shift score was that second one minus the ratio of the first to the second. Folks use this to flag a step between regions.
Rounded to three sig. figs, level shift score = 20.9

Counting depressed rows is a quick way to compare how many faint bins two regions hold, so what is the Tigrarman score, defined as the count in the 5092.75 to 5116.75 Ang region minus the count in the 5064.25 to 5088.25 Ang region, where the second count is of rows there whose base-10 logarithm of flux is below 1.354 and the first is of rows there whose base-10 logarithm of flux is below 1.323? -10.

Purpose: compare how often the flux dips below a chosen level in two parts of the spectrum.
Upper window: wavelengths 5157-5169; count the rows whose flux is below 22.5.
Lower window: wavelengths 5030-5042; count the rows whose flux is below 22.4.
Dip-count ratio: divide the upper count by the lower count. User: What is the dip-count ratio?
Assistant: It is 1.40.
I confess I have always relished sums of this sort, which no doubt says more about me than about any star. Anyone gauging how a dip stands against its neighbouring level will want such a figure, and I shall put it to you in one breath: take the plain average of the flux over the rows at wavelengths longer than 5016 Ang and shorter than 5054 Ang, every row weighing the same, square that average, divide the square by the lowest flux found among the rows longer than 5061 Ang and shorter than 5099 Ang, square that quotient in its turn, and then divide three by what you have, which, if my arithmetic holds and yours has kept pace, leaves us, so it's 0.0046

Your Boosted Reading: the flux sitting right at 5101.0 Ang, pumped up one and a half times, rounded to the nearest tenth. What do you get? 29.6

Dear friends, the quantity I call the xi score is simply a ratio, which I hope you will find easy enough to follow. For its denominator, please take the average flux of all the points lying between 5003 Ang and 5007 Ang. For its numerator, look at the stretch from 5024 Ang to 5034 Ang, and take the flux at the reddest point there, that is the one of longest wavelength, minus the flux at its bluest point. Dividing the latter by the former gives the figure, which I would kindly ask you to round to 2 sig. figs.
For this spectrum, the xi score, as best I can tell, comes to 0.16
